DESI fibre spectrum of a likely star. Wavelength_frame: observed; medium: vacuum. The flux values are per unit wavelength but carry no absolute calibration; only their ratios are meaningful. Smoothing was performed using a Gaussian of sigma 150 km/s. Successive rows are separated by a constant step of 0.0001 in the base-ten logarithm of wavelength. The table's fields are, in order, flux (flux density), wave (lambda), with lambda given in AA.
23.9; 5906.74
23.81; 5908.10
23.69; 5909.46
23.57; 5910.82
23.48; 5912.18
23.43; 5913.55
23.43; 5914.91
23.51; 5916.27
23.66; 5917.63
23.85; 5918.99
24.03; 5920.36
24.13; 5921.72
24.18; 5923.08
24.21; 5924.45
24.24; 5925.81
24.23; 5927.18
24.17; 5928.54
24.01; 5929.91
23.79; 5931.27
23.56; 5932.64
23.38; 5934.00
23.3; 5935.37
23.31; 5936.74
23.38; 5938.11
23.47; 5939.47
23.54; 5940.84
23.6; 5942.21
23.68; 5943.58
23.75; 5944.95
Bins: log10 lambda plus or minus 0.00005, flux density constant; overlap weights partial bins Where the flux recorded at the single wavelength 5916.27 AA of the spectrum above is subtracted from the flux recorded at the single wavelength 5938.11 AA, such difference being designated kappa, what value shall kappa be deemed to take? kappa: -0.1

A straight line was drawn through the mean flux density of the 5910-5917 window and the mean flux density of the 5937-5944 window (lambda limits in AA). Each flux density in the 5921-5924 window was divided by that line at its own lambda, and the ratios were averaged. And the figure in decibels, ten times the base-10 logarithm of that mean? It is 0.12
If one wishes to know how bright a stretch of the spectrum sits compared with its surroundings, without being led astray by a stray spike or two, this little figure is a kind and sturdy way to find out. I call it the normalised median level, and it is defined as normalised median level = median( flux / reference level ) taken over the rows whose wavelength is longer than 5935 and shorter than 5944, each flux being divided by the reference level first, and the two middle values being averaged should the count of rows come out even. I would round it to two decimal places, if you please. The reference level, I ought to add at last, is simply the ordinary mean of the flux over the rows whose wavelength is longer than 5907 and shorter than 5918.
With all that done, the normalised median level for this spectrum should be 1.00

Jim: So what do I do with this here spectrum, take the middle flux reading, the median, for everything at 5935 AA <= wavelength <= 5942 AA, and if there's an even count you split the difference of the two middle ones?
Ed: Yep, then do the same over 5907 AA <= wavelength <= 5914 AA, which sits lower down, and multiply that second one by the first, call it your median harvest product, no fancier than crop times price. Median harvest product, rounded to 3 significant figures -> 551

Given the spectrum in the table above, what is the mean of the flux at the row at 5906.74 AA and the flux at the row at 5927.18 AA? 24.1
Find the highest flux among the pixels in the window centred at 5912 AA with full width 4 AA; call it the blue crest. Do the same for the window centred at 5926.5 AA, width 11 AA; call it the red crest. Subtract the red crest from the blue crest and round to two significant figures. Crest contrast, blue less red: -0.67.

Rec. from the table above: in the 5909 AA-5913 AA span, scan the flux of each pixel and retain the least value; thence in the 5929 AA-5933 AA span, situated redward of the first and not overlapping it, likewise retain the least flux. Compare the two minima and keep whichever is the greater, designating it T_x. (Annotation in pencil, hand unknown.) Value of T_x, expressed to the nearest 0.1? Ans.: 23.6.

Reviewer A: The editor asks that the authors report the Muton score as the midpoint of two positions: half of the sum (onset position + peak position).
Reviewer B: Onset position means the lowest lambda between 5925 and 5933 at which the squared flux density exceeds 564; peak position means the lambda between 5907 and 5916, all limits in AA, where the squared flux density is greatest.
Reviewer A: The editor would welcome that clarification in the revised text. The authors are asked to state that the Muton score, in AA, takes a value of 5917.0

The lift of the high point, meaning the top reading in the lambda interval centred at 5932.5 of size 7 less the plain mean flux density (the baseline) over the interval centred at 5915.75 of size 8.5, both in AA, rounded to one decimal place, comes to 0.4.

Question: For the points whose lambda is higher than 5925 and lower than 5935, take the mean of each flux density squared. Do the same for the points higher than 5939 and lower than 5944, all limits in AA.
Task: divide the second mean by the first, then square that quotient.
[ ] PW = 0.94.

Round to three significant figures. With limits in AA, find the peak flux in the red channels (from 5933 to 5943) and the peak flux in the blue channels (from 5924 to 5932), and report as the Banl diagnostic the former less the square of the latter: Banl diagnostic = -564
